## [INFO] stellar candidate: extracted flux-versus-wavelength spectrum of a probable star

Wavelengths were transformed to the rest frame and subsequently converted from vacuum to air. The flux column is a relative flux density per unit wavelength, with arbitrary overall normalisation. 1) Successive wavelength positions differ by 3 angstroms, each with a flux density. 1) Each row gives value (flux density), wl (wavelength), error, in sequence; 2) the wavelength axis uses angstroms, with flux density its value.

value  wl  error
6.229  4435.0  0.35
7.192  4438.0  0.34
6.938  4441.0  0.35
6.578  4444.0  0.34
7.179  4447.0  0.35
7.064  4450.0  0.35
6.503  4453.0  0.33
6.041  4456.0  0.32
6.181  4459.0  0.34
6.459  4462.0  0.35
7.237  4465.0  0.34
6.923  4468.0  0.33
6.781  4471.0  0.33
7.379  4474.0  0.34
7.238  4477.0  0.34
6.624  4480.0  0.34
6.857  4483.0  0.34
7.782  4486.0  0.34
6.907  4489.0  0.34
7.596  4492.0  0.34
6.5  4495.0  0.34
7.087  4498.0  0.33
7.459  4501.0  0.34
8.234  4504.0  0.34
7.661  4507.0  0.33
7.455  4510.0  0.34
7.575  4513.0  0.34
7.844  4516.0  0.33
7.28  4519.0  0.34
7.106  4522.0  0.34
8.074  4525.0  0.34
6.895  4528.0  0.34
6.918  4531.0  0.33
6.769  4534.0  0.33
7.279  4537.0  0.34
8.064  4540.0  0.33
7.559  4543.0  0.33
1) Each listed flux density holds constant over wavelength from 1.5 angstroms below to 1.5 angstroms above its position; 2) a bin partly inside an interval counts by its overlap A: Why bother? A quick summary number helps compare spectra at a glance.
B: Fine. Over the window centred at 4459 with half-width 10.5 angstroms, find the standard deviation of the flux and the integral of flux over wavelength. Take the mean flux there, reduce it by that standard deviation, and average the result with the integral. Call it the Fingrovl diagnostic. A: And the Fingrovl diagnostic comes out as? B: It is 72.7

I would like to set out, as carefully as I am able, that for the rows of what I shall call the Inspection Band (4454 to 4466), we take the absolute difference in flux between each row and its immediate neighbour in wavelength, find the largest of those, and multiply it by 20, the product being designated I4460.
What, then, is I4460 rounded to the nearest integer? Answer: 16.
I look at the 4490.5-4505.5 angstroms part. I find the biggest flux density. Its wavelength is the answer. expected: 4504.0 angstroms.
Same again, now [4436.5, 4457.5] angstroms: 4438.0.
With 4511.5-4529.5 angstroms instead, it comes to 4525.0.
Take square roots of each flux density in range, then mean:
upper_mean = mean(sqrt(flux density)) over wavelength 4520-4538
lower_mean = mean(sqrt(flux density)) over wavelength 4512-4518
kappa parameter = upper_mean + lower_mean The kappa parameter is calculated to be 5.45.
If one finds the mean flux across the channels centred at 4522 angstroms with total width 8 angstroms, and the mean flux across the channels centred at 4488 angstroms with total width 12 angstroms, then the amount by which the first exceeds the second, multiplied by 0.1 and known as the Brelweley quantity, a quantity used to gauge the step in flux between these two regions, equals 0.02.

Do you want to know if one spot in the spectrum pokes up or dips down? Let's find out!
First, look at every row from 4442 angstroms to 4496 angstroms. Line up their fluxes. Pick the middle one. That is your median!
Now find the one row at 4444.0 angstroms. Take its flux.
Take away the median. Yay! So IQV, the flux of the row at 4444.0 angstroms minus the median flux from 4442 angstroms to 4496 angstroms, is -0.30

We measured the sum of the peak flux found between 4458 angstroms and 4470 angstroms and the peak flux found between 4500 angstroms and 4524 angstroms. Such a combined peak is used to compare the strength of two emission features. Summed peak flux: 15.5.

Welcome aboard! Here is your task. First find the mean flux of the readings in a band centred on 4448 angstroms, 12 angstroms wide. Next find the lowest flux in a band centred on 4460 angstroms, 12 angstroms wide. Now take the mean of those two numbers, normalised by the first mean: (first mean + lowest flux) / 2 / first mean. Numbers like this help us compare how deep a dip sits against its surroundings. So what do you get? 0.94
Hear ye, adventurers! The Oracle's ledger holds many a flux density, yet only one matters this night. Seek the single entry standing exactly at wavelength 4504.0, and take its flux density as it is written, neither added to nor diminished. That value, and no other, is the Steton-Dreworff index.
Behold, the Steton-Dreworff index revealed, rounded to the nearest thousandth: 8.234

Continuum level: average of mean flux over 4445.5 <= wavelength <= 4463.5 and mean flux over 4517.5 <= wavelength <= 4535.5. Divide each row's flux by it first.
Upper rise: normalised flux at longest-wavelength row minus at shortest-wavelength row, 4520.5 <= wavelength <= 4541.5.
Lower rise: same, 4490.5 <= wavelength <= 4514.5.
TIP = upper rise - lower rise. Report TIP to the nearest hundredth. 0.14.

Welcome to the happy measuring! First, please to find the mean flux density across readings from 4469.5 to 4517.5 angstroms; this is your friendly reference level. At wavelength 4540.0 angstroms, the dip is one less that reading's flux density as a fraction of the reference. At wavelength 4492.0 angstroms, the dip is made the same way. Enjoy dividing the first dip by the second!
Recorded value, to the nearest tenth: 2.6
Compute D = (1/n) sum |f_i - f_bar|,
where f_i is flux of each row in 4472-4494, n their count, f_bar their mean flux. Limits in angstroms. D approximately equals 0.34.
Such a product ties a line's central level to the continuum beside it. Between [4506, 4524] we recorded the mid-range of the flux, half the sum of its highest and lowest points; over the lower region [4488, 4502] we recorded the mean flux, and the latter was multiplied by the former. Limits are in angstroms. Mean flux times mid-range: 53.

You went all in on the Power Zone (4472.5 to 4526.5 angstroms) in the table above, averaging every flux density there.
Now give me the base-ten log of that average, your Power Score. 0.867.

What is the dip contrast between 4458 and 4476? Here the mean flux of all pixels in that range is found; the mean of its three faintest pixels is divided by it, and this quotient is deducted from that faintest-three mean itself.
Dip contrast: 5.53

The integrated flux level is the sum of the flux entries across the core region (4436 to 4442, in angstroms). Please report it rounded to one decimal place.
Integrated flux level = 14.1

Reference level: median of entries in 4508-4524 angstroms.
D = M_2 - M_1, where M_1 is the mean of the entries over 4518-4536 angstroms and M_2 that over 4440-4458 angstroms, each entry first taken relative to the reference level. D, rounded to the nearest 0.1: -0.5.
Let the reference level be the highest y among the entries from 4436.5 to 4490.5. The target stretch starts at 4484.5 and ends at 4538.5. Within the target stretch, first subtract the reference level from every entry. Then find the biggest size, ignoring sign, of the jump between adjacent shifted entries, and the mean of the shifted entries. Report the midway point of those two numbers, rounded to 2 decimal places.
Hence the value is 0.38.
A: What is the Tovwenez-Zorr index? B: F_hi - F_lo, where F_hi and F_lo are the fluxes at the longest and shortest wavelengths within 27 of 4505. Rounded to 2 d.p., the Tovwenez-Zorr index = 0.29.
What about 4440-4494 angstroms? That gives 0.66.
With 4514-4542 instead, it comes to 0.22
